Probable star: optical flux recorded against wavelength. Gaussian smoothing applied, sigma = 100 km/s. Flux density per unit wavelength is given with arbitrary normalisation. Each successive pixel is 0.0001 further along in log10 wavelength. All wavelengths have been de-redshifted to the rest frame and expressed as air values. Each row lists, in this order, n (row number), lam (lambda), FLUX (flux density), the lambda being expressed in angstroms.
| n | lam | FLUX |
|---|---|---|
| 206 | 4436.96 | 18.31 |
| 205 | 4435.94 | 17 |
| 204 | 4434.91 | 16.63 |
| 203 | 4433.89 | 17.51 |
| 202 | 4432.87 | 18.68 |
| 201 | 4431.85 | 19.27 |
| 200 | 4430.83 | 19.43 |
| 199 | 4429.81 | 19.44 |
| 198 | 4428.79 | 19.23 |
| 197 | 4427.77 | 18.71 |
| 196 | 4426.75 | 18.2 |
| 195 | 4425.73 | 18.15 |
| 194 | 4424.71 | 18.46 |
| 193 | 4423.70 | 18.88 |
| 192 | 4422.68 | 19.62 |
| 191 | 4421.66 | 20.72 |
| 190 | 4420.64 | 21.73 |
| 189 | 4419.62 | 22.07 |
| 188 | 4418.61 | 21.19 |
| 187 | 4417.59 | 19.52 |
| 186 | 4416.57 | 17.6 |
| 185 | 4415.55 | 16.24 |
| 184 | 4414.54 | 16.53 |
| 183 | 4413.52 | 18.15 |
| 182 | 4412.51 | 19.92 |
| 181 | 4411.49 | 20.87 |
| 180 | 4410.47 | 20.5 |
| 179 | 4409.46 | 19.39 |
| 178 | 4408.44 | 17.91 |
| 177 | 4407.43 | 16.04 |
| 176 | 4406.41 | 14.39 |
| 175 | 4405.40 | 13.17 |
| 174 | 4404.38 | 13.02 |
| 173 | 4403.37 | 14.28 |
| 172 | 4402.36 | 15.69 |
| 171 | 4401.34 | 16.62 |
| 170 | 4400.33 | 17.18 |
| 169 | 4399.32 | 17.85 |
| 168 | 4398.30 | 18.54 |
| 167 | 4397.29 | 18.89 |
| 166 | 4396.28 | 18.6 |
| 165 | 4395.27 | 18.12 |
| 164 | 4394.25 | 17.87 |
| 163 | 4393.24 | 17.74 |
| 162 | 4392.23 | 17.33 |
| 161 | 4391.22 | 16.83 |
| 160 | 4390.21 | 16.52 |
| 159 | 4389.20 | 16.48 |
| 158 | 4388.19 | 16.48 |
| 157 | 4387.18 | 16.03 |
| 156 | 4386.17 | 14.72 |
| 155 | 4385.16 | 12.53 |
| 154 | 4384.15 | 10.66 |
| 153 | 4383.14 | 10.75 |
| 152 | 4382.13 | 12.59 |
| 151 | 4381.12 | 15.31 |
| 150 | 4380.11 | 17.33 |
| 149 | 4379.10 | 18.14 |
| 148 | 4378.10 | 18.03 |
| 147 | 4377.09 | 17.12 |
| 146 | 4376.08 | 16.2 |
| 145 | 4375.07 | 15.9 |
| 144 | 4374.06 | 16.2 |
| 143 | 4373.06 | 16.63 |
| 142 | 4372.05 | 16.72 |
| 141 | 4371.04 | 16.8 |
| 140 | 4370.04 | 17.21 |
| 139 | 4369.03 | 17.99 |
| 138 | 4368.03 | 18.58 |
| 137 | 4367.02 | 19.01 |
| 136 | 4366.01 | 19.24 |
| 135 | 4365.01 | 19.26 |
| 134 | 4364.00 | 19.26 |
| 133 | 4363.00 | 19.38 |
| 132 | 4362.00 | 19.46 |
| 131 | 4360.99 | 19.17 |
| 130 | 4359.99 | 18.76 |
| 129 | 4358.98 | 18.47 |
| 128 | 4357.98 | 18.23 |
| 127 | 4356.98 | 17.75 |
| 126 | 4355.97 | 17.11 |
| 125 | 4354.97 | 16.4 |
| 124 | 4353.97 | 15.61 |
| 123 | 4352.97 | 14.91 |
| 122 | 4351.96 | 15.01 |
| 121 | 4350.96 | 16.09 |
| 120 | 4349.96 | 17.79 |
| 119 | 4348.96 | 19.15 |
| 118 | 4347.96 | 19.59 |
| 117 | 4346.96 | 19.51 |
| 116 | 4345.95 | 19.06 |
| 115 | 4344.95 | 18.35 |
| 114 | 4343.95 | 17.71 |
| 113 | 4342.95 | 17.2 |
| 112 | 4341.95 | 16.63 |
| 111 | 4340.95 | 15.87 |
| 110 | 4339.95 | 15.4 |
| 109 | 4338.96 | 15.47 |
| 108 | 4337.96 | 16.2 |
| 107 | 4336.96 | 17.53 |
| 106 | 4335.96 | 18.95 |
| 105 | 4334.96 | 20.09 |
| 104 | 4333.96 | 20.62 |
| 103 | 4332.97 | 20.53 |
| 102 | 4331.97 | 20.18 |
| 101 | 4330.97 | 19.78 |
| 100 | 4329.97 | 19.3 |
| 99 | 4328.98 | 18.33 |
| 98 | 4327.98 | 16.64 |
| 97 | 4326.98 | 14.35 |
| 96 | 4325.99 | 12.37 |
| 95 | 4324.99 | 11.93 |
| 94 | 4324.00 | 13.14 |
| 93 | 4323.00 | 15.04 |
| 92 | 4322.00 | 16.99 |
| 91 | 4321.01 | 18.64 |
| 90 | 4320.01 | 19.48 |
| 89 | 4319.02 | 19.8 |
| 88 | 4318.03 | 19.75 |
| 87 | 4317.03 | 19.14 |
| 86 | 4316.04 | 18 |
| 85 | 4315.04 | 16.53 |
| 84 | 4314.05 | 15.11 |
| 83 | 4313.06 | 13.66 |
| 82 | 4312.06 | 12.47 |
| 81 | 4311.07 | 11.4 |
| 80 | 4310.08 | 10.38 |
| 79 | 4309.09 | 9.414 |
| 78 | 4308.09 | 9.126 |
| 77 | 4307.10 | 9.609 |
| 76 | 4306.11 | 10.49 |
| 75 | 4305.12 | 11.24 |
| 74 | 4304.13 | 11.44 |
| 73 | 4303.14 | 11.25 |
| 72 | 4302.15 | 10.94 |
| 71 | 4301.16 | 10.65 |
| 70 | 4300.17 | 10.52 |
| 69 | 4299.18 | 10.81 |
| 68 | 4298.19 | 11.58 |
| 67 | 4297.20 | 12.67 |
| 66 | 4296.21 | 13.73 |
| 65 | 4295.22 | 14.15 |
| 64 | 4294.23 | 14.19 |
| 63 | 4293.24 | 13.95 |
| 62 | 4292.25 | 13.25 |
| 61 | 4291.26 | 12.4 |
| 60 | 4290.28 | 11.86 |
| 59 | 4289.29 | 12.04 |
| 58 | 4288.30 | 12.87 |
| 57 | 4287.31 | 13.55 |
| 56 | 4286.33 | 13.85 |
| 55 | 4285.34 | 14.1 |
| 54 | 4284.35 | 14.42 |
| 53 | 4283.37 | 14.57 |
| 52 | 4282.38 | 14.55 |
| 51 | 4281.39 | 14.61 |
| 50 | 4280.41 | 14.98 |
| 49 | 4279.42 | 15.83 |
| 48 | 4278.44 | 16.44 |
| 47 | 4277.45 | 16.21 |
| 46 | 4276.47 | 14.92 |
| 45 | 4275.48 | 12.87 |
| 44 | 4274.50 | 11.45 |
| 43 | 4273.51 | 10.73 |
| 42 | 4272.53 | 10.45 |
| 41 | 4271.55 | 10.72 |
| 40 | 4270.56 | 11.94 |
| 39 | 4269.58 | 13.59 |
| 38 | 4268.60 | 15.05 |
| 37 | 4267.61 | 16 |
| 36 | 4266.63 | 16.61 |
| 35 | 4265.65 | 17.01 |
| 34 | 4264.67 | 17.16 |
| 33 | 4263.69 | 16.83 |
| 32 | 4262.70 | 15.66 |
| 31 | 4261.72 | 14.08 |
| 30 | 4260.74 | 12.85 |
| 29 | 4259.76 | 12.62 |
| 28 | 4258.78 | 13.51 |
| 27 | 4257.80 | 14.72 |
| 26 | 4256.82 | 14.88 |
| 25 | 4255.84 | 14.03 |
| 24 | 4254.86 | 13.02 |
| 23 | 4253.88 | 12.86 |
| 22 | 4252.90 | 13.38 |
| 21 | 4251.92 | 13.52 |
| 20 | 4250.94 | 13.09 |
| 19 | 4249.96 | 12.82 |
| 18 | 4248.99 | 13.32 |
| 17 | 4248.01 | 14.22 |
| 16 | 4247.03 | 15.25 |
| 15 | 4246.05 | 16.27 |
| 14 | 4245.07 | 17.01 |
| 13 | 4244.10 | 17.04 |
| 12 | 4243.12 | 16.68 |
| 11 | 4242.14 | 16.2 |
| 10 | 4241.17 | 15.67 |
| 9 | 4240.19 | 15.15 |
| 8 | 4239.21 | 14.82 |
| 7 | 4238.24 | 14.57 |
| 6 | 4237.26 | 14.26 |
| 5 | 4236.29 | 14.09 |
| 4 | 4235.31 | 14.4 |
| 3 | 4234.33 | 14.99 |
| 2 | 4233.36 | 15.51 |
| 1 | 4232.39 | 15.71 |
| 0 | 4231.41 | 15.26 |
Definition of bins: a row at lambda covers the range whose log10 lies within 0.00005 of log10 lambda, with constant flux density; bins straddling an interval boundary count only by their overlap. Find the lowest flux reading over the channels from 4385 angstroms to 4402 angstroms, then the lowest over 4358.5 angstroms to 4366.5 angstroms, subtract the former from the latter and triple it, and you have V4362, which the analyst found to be 18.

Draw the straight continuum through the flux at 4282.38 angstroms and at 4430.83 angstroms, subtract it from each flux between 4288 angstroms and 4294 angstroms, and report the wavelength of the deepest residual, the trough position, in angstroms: 4290.28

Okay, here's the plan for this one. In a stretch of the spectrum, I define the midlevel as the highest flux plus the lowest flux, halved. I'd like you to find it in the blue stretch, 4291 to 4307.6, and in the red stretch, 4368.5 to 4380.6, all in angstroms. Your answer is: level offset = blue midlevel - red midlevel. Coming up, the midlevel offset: -5.1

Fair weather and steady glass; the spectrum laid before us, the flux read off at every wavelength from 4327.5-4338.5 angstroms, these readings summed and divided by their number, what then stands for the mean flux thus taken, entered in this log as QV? 18.9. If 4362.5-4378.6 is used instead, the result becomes 17.7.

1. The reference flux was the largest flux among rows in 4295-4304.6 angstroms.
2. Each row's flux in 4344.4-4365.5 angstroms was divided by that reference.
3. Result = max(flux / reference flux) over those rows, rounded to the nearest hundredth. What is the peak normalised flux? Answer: 1.38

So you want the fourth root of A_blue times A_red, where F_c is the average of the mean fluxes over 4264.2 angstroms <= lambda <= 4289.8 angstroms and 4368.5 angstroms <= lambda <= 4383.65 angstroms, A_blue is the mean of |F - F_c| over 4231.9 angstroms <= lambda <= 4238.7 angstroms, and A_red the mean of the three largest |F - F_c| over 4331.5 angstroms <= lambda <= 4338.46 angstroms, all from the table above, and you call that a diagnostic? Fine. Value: 1.35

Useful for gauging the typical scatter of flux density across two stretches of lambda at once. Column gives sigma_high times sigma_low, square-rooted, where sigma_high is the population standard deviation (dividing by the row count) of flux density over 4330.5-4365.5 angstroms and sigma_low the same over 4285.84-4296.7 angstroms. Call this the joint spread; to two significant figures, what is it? 1.2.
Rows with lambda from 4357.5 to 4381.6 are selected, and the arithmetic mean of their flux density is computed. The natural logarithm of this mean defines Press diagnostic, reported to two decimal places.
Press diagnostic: 2.88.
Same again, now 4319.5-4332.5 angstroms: 2.81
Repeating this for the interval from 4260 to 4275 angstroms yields 2.64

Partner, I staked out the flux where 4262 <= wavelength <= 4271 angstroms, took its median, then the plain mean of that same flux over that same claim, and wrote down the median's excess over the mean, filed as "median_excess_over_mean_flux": 0.5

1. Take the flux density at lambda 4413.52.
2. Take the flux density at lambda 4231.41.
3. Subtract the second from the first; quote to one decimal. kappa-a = 2.9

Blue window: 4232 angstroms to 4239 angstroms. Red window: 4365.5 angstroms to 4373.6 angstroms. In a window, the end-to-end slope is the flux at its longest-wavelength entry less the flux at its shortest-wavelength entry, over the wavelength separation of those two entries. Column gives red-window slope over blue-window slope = 1.9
